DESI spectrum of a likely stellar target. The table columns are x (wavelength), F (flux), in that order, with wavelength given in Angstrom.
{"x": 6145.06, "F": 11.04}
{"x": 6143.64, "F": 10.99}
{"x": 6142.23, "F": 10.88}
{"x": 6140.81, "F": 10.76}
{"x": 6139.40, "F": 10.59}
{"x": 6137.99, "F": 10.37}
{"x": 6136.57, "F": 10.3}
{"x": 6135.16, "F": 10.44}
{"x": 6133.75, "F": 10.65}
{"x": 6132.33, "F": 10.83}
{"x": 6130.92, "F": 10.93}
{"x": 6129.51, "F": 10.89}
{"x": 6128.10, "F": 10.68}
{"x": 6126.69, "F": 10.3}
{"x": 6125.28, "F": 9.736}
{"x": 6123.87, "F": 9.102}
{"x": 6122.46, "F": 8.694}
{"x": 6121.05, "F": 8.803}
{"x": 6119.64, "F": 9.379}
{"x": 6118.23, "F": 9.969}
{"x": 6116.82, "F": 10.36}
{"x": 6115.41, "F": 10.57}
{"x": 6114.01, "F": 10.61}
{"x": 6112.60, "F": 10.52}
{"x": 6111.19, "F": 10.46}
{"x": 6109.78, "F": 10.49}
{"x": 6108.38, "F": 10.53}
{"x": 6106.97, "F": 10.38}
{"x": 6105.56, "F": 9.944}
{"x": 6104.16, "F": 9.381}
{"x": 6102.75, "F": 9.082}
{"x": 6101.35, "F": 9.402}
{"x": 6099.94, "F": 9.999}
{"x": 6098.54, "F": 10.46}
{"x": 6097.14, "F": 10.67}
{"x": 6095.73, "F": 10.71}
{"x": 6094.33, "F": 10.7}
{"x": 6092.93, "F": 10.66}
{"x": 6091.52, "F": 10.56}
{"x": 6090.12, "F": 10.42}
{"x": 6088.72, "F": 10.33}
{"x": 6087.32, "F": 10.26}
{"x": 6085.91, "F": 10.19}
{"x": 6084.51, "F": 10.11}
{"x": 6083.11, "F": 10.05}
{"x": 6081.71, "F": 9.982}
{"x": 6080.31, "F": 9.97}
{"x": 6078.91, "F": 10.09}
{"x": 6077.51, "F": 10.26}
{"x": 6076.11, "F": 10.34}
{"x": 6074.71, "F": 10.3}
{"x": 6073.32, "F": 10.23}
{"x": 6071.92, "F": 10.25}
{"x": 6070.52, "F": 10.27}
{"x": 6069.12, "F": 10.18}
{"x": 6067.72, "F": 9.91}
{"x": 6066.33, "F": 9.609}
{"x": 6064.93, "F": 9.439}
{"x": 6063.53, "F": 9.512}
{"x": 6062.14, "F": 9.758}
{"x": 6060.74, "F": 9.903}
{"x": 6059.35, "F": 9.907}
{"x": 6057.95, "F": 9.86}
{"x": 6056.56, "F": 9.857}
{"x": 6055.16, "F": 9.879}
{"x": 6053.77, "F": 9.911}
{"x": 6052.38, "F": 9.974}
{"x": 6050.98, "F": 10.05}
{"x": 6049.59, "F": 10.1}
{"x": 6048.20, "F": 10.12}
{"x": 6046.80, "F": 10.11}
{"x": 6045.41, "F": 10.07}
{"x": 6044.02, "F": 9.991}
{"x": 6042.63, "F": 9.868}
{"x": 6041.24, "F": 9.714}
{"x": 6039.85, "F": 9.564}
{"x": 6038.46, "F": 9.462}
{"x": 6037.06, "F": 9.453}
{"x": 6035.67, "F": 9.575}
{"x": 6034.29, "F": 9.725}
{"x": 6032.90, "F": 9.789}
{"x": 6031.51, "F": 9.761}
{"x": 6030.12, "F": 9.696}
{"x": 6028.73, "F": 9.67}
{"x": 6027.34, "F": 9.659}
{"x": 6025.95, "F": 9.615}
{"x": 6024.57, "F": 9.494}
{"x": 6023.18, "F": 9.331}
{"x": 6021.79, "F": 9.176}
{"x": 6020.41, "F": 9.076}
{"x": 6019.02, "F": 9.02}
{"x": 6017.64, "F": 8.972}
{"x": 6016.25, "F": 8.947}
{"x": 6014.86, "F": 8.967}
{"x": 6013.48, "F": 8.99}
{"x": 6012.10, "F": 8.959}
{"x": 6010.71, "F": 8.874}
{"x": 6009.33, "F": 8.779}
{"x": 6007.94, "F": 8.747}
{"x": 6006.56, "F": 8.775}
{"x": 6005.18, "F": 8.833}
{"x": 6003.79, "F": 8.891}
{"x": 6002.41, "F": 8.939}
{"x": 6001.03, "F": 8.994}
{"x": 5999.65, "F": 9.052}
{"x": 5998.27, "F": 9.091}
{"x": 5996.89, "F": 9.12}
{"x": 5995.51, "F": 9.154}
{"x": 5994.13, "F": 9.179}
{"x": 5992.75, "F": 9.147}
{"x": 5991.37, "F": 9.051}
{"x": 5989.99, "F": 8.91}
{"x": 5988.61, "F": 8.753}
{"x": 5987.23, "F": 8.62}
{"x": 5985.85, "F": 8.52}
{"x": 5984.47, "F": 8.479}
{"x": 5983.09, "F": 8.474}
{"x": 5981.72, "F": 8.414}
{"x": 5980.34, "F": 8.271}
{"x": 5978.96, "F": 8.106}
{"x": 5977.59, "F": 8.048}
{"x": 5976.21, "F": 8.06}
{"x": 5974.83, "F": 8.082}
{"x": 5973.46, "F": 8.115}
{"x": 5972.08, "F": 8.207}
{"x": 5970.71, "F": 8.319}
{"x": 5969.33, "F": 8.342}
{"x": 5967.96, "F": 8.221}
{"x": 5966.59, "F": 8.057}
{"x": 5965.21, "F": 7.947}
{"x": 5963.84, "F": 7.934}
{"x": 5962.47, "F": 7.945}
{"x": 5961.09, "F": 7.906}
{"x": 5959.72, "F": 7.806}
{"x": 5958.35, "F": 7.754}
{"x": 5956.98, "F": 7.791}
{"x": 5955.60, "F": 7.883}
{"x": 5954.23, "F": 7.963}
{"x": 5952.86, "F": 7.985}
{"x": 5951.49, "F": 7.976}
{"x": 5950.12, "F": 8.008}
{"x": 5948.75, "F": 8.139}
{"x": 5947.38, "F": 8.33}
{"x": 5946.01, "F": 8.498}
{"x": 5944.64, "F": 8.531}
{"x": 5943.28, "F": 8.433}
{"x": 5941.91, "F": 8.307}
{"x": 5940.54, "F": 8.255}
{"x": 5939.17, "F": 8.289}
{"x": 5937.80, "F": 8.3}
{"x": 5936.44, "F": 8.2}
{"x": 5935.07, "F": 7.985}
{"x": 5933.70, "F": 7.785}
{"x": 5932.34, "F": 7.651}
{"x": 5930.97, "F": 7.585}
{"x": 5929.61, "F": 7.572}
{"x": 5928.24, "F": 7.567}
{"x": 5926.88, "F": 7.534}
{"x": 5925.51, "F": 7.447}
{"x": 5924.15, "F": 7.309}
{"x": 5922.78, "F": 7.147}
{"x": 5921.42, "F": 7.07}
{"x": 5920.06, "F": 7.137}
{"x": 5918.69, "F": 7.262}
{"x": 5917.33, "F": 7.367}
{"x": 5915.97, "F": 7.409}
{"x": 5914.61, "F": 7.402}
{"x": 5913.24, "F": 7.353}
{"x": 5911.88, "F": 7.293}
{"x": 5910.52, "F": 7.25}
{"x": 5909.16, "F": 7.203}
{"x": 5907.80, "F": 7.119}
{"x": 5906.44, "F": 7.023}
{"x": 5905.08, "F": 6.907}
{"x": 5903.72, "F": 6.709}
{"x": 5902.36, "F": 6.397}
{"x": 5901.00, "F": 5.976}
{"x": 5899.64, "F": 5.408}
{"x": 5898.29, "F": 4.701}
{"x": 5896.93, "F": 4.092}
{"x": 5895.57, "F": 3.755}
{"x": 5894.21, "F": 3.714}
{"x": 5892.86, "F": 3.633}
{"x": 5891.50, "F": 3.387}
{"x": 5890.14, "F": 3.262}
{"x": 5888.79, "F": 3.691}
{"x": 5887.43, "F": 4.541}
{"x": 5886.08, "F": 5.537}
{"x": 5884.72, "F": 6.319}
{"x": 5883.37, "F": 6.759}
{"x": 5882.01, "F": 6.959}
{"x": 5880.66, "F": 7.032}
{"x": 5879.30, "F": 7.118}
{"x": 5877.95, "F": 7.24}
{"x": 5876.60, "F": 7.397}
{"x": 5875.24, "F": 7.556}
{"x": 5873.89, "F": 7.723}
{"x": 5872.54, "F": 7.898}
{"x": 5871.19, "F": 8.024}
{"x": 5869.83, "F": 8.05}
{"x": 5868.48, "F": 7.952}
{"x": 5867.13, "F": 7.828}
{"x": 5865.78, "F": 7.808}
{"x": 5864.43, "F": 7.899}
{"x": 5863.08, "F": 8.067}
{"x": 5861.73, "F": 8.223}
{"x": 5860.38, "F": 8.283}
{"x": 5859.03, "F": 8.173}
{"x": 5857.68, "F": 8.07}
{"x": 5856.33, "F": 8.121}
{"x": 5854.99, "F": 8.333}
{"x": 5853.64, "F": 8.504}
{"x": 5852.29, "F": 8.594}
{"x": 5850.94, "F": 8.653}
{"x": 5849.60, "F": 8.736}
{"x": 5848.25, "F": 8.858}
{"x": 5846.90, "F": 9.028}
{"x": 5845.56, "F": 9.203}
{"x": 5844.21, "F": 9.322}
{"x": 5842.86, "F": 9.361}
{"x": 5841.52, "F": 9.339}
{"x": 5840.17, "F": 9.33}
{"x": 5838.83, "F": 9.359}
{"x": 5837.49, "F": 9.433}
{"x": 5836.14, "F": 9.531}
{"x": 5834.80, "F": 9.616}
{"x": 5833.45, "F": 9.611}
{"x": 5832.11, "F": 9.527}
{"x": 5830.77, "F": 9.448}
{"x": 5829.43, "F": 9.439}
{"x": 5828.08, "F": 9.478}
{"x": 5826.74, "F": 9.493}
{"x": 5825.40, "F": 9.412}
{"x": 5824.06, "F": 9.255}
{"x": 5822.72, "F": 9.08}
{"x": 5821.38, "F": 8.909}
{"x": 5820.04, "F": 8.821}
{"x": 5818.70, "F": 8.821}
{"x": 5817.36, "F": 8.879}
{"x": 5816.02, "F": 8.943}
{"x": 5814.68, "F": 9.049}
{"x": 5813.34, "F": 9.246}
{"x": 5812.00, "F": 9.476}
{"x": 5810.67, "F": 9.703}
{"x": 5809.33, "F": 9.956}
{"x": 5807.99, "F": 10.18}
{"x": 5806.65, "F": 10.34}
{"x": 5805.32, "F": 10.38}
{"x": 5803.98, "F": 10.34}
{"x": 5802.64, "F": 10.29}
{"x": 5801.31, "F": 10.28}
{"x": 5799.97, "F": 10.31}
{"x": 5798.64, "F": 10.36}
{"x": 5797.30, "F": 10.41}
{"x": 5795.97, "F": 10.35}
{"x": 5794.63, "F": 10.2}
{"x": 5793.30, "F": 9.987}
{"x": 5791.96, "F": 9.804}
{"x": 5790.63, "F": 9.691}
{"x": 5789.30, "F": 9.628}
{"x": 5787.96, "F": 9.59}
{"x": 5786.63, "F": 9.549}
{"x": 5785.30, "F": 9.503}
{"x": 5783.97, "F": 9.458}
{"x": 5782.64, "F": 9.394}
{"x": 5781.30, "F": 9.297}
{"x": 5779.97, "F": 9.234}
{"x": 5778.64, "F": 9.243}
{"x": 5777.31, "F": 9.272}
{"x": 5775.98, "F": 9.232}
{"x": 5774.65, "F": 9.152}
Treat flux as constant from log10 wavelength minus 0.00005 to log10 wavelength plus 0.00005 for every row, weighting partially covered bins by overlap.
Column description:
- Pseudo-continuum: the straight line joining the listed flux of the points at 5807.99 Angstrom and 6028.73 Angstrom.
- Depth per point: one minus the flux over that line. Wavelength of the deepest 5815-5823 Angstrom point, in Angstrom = 5818.70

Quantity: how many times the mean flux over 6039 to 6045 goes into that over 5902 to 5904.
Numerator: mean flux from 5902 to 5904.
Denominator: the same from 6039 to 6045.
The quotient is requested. 0.67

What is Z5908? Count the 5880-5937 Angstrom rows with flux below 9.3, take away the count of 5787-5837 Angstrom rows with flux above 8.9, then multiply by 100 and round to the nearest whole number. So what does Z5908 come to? 800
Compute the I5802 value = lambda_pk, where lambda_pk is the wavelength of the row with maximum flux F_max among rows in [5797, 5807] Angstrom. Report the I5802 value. 5797.30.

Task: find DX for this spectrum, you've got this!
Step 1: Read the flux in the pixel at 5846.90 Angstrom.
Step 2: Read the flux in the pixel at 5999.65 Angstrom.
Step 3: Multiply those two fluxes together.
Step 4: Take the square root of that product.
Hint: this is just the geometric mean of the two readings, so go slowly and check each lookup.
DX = 9.0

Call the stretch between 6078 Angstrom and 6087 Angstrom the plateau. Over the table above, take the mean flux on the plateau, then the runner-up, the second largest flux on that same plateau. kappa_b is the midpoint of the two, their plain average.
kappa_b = 10.1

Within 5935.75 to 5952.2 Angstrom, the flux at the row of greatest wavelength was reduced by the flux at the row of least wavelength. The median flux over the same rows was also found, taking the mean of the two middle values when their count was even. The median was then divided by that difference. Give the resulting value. -37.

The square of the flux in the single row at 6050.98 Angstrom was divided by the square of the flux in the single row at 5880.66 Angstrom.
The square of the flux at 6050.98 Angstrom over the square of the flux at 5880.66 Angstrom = 2.0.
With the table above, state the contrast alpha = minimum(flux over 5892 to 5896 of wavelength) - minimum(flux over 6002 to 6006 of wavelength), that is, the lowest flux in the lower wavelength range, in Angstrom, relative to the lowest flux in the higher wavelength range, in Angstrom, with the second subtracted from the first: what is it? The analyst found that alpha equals -5.2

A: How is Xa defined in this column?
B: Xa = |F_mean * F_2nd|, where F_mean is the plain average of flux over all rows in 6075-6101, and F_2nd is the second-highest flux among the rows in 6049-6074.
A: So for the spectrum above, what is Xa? 106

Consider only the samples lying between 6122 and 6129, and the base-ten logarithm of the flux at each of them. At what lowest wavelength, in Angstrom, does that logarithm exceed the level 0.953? 6123.87 Angstrom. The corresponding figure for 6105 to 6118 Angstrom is 6105.56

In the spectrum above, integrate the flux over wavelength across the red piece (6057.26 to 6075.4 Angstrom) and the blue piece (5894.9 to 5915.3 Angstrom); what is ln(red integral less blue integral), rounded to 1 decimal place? 3.9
